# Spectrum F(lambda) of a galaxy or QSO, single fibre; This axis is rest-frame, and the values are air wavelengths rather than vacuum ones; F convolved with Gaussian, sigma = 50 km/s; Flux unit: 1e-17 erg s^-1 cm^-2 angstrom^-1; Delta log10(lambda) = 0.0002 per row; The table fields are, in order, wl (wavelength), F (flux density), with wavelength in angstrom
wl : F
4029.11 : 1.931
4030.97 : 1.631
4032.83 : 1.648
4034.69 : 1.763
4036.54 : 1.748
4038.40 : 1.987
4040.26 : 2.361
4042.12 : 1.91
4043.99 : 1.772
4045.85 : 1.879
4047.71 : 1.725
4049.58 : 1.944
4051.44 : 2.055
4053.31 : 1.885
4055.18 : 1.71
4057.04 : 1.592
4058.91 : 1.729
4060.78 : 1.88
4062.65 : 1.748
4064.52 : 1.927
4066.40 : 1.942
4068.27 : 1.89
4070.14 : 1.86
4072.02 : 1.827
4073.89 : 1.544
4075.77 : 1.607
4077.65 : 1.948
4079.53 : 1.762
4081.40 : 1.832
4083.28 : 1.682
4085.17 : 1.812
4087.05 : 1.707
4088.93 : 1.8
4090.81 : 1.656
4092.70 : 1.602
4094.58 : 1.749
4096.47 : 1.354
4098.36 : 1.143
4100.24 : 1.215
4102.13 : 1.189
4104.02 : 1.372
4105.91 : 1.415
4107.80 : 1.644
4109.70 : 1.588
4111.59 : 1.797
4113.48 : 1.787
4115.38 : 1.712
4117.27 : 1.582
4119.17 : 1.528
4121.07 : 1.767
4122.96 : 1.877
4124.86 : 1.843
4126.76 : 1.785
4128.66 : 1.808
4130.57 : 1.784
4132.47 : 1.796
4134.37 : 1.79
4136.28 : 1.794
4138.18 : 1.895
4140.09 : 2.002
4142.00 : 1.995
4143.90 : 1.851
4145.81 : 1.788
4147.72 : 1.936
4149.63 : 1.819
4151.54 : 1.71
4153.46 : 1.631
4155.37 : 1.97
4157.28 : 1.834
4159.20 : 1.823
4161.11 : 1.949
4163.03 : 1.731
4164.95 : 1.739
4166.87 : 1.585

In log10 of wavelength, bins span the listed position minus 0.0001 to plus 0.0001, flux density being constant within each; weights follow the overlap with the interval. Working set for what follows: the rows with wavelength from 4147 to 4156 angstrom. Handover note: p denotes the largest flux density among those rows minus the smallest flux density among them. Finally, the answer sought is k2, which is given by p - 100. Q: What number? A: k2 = -99.7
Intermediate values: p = 0.34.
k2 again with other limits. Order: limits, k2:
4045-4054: -99.7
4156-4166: -99.8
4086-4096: -99.8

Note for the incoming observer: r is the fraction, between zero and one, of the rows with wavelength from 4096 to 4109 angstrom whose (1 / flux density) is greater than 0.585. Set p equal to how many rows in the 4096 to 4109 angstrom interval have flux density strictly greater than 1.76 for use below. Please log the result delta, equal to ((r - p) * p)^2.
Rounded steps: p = 0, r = 1.00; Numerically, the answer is 0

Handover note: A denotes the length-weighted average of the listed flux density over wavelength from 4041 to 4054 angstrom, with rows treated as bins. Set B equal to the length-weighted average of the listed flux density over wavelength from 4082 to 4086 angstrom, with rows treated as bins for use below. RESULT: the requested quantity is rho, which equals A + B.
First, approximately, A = 1.89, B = 1.75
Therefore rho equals 3.64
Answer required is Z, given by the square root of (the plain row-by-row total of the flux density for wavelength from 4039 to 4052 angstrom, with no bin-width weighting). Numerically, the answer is 3.69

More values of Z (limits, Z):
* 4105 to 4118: 3.39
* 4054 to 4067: 3.54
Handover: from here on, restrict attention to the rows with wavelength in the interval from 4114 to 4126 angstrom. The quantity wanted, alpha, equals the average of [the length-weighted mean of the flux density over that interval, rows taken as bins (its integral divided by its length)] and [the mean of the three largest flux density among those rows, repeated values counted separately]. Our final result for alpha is 1.78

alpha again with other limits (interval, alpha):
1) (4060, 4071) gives 1.90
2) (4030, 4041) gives 1.94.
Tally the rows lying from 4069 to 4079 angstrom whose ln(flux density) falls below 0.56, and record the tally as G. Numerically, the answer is 2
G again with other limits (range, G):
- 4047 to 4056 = 2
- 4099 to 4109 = 5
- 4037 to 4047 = 0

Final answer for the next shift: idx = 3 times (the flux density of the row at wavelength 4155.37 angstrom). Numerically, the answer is 5.9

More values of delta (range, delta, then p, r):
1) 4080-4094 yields 53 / 3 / 0.57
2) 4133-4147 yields 2401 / 7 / 0.00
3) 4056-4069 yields 238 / 4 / 0.14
